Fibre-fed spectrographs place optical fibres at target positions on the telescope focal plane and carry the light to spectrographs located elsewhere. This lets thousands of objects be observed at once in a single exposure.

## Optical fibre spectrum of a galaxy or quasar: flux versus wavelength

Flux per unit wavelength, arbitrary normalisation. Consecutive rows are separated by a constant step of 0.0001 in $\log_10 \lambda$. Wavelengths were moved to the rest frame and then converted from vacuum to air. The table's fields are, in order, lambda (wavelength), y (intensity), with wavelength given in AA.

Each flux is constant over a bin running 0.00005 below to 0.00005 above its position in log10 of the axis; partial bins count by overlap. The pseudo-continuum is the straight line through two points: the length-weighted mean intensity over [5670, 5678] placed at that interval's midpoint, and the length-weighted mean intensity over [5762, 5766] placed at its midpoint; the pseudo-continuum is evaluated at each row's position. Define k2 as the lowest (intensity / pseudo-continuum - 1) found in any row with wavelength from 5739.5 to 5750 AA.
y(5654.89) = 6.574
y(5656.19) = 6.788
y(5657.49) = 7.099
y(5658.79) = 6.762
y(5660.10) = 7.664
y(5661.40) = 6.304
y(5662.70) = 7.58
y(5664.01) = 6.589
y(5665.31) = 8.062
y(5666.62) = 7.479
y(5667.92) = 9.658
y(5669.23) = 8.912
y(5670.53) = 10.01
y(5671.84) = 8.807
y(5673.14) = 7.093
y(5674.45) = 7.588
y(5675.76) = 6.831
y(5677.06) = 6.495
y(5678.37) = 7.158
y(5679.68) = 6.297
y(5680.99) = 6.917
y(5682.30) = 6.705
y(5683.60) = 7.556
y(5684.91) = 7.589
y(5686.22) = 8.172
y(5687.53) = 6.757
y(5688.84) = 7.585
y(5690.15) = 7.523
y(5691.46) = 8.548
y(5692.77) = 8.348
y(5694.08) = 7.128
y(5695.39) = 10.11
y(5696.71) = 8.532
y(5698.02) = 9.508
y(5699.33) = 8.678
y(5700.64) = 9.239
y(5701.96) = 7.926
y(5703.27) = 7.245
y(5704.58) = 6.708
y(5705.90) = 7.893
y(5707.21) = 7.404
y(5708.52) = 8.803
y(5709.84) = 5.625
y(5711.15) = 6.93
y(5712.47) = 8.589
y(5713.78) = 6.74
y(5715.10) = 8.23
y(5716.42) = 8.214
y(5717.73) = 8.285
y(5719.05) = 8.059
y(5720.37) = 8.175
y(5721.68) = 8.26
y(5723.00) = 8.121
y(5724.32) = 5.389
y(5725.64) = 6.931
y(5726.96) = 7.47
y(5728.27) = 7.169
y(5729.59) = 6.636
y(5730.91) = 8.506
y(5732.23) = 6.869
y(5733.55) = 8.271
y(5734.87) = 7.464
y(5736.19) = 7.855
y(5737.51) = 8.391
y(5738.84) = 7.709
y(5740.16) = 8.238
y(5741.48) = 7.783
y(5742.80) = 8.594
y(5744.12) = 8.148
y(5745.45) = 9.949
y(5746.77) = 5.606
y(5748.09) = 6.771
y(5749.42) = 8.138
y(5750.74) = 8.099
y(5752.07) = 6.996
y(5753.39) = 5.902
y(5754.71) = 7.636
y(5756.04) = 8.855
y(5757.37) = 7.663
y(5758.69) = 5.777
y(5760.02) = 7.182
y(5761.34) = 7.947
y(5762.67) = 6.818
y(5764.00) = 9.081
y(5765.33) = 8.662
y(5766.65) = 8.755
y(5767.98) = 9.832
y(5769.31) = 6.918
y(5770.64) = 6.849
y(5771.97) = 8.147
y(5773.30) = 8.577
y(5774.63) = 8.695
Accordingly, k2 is -0.31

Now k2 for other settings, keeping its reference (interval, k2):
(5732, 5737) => -0.14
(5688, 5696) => -0.09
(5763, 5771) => -0.17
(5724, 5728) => -0.33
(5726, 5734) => -0.17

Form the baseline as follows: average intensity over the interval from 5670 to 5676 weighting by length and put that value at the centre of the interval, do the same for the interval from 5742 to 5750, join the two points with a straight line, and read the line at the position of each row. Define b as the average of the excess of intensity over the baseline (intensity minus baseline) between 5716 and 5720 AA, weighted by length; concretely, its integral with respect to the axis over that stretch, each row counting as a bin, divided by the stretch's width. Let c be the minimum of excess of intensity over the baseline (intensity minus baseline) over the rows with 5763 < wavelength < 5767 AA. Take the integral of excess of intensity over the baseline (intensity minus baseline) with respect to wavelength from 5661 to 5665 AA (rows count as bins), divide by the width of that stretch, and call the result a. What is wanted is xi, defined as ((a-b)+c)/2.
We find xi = -0.3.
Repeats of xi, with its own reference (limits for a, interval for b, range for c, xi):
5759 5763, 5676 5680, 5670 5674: -0.1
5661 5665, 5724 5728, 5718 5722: 0.1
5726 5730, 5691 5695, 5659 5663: -1.4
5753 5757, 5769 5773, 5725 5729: -0.5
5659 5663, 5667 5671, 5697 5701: -0.8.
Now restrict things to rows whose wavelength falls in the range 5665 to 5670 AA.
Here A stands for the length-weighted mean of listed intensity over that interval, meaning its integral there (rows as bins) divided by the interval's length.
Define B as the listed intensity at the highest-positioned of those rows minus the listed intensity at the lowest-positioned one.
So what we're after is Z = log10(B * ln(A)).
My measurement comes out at 0.26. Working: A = 8.6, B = 0.85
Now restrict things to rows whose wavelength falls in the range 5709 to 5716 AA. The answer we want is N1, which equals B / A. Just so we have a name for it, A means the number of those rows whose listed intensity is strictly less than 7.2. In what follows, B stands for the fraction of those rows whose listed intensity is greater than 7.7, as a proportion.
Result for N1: 0.1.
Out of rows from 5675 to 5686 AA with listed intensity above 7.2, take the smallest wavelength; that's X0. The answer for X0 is 5683.60 AA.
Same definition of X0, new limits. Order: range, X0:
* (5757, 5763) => 5757.37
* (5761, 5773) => 5761.34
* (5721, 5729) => 5721.68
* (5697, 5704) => 5698.02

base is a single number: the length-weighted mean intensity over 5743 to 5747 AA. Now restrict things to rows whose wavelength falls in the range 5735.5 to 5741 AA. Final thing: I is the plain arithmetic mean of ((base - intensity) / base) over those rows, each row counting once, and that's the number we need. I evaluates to 0.022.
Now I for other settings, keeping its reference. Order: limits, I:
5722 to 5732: 0.128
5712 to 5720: 0.025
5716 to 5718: -0.003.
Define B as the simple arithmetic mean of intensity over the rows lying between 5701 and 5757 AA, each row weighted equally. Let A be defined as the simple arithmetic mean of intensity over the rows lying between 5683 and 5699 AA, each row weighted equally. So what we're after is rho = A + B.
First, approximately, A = 8.1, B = 7.6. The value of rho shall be 15.7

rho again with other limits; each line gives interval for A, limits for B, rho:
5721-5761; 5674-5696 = 15.0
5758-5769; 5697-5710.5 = 15.9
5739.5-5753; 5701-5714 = 15.2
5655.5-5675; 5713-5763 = 15.4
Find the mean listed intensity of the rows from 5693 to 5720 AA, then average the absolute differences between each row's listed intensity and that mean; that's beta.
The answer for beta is 0.83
